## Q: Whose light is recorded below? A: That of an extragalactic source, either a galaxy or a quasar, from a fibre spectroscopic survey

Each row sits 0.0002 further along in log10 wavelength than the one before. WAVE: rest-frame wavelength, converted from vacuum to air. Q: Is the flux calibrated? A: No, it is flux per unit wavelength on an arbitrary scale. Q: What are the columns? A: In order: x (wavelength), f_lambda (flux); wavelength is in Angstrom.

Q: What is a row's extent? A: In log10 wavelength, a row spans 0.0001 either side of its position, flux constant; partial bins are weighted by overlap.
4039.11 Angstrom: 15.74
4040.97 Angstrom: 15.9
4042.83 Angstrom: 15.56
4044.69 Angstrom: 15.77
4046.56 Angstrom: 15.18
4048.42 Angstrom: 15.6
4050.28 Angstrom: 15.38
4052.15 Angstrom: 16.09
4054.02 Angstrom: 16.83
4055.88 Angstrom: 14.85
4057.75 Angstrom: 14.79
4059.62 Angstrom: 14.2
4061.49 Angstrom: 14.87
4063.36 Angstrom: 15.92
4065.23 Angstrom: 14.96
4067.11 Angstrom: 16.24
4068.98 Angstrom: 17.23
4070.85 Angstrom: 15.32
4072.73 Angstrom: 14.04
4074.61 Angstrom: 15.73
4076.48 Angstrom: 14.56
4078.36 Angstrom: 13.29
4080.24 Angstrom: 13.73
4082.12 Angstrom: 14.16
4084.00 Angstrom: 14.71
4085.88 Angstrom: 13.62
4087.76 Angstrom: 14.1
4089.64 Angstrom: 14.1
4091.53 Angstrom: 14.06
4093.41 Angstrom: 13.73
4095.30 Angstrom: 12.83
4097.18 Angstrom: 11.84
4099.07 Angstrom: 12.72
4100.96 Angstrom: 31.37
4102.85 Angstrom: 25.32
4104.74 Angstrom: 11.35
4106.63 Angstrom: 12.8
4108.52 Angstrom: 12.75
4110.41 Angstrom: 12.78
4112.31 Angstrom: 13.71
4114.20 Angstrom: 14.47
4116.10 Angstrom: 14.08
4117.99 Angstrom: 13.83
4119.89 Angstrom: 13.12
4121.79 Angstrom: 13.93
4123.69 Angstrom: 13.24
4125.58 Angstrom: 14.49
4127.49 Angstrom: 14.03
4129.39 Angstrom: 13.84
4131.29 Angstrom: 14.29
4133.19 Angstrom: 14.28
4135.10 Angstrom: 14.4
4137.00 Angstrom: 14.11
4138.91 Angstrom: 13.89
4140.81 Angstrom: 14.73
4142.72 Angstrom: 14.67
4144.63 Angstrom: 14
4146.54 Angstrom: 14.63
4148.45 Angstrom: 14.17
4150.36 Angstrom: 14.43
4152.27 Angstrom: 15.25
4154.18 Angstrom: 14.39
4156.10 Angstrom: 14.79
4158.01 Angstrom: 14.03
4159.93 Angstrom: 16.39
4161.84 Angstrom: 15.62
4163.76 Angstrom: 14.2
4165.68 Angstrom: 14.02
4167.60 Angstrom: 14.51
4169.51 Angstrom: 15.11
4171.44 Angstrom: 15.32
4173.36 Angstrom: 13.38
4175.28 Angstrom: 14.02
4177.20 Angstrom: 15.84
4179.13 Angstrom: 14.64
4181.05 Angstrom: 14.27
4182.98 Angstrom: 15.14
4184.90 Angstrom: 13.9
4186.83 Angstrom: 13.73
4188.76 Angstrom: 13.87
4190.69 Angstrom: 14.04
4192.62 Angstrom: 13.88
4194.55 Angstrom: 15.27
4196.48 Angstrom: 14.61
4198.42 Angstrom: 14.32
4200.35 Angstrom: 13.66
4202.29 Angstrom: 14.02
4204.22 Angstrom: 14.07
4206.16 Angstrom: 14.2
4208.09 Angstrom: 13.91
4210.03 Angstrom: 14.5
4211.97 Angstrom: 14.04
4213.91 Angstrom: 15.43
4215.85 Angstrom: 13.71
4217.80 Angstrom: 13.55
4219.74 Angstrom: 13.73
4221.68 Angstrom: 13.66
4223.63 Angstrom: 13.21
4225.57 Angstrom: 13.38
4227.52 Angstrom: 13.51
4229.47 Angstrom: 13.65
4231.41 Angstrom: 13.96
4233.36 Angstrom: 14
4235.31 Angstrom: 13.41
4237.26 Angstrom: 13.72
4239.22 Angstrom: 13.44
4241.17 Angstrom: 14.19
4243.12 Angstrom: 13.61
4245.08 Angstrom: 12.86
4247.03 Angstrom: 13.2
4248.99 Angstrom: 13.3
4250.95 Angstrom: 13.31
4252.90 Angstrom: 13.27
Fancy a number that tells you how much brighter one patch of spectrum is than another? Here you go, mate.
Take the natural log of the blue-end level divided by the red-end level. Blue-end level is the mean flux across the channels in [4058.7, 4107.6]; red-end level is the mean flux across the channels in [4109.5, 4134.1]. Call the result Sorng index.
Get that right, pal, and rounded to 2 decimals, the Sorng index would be 0.10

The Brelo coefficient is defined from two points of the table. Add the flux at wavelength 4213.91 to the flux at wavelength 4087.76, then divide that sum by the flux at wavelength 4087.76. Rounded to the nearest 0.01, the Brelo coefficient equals 2.09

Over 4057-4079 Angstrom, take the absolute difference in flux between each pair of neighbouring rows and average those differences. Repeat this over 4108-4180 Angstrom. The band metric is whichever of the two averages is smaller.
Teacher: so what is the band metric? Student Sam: 0.67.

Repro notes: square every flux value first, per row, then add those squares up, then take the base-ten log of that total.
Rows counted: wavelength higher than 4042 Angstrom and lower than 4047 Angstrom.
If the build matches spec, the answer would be 2.86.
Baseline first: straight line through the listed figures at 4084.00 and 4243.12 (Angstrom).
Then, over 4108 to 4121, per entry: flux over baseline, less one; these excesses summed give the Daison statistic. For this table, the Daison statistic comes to -0.47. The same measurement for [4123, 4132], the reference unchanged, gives -0.15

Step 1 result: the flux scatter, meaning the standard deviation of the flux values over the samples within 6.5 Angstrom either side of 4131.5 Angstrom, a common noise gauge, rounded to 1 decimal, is 0.2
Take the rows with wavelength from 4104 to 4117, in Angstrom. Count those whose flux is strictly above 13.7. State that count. 3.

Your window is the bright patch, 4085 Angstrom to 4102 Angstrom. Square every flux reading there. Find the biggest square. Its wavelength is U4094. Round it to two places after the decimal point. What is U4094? 4100.96 Angstrom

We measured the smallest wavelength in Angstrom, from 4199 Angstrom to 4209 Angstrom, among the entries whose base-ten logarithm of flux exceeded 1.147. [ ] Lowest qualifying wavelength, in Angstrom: 4204.22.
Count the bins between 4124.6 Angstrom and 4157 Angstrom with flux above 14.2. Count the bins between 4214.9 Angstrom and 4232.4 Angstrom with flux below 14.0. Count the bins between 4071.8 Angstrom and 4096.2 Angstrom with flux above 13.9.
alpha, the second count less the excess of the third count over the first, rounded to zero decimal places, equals 12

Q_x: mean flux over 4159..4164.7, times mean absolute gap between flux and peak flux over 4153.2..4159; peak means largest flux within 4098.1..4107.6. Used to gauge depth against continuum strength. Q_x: 261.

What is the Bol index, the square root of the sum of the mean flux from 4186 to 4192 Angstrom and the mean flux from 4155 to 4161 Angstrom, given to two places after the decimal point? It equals 5.38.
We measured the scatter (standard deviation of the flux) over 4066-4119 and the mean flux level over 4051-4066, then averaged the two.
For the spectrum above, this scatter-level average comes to 9.7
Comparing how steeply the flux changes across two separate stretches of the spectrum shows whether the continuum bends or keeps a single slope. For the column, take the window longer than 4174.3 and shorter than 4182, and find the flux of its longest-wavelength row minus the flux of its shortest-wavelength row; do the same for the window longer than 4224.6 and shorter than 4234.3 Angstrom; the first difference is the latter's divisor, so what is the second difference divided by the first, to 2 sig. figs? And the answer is 2.5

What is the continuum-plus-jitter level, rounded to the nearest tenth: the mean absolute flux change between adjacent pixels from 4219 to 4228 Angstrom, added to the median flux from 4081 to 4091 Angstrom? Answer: 14.3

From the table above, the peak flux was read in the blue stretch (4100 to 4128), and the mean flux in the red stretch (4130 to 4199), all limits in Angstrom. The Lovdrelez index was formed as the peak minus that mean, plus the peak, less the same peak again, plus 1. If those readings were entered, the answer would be 18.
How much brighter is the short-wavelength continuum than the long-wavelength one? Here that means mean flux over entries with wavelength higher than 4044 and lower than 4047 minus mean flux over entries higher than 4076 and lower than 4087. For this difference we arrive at 1.5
